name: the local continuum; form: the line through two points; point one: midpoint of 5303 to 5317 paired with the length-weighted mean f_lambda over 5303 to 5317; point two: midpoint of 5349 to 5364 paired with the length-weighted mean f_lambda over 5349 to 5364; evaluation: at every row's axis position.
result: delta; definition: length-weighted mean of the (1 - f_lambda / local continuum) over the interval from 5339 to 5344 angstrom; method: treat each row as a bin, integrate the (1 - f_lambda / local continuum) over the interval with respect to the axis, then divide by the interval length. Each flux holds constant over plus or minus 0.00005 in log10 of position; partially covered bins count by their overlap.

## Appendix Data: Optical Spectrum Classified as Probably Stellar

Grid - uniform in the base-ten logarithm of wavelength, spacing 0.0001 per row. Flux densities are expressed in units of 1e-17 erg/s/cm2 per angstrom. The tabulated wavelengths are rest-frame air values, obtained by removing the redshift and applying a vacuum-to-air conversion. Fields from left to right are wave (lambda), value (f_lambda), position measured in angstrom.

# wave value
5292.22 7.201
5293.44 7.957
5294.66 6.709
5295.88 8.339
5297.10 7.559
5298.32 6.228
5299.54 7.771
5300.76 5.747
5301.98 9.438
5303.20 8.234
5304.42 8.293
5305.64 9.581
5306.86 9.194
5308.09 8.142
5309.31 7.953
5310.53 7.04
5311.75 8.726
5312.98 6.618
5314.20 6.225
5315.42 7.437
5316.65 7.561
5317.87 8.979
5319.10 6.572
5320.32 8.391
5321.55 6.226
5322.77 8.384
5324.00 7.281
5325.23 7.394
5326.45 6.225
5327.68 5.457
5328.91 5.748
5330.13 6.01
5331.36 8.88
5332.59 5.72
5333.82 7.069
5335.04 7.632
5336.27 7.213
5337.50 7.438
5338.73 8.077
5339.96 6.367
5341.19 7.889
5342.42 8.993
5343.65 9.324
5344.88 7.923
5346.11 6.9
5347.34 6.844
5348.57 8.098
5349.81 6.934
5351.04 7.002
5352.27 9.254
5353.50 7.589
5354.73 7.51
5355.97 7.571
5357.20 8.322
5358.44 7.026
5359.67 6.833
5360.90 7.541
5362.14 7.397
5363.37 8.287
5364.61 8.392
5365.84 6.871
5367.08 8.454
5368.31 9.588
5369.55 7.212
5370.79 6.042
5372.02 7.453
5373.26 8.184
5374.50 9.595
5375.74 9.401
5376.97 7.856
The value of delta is -0.05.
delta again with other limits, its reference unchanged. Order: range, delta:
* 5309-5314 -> 0.06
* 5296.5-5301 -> 0.13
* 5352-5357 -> -0.04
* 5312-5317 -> 0.10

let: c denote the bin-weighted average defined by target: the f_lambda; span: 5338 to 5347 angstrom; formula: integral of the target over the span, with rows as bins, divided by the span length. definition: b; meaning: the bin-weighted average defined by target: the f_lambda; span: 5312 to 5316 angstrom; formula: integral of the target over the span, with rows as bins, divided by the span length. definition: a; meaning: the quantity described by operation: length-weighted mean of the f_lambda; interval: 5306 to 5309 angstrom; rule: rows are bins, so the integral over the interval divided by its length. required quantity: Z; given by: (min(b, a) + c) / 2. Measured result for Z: 7.41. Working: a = 8.7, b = 6.9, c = 7.89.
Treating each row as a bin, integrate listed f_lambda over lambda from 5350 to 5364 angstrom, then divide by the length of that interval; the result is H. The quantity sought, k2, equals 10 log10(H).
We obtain 8.83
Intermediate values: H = 7.65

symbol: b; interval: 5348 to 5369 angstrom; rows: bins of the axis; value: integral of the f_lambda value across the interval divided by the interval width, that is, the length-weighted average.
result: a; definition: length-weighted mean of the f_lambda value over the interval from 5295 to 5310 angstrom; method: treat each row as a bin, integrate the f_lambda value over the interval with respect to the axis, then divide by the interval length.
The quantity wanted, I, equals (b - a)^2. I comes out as 0.04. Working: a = 8.01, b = 7.8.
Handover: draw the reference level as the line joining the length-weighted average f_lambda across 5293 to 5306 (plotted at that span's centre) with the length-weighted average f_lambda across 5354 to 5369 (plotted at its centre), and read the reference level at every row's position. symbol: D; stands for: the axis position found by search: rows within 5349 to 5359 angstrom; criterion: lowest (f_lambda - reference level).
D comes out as 5349.81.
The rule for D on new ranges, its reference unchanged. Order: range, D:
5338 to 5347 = 5339.96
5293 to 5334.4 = 5327.68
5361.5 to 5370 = 5365.84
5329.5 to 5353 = 5332.59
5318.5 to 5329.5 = 5327.68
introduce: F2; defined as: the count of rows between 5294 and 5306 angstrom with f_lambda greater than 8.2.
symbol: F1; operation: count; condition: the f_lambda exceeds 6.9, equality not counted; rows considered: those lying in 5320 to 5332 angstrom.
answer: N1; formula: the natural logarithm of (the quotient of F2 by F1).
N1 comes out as 0.00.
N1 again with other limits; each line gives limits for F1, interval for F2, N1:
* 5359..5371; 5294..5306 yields -0.34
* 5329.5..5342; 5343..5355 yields -1.25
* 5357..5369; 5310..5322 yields -0.98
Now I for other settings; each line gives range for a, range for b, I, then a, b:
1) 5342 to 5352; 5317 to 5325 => 0.03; 7.78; 7.6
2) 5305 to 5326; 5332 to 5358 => 0.02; 7.74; 7.6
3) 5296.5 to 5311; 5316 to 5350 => 0.36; 7.94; 7.3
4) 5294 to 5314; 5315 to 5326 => 0.07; 7.82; 7.6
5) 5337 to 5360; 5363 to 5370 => 0.21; 7.69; 8.1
